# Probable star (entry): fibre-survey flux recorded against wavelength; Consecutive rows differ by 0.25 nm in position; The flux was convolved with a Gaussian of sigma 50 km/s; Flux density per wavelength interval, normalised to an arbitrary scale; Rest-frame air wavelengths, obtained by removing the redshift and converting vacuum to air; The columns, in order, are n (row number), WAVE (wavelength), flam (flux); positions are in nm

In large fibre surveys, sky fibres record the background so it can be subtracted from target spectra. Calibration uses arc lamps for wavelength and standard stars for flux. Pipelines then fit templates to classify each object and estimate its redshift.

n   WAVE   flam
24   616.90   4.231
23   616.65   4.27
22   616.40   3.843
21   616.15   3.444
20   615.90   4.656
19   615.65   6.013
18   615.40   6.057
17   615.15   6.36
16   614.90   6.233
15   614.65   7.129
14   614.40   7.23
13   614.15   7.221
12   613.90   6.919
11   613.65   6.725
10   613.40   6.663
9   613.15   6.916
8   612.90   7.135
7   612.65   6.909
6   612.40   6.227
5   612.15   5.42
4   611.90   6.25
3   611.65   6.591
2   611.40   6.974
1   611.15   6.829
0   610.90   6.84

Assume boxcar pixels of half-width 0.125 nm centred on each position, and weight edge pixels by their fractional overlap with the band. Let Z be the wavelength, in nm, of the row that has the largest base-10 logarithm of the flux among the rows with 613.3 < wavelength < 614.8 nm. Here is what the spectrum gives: 614.40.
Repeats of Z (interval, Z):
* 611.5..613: 612.90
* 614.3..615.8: 614.40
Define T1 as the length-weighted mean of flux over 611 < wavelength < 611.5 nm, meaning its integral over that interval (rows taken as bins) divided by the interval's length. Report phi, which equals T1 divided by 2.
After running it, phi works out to 3.45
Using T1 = 6.9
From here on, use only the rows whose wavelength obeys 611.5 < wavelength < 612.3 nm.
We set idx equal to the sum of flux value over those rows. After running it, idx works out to 18.3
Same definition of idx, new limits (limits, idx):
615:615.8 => 18.4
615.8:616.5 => 11.9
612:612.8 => 18.6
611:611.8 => 20.4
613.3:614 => 20.3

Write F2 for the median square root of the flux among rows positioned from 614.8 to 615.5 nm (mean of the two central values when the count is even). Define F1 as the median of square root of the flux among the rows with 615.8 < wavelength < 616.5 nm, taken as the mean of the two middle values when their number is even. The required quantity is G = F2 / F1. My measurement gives 1.27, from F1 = 1.96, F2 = 2.50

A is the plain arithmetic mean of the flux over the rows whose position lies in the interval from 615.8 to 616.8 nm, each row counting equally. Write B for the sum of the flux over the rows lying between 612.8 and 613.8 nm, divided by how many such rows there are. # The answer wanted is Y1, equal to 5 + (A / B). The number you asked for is 5.6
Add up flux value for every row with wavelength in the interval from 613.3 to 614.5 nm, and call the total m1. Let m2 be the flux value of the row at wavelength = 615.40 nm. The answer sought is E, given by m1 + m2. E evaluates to 41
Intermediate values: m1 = 34.8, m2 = 6.057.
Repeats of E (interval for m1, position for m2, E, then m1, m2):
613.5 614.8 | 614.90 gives 41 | 35.2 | 6.233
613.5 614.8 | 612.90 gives 42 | 35.2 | 7.135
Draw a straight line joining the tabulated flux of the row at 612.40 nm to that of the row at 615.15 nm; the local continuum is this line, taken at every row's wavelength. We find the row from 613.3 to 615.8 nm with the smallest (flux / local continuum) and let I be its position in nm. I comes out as 615.65 nm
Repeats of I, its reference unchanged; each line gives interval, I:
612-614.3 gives 612.15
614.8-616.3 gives 616.15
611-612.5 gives 612.15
